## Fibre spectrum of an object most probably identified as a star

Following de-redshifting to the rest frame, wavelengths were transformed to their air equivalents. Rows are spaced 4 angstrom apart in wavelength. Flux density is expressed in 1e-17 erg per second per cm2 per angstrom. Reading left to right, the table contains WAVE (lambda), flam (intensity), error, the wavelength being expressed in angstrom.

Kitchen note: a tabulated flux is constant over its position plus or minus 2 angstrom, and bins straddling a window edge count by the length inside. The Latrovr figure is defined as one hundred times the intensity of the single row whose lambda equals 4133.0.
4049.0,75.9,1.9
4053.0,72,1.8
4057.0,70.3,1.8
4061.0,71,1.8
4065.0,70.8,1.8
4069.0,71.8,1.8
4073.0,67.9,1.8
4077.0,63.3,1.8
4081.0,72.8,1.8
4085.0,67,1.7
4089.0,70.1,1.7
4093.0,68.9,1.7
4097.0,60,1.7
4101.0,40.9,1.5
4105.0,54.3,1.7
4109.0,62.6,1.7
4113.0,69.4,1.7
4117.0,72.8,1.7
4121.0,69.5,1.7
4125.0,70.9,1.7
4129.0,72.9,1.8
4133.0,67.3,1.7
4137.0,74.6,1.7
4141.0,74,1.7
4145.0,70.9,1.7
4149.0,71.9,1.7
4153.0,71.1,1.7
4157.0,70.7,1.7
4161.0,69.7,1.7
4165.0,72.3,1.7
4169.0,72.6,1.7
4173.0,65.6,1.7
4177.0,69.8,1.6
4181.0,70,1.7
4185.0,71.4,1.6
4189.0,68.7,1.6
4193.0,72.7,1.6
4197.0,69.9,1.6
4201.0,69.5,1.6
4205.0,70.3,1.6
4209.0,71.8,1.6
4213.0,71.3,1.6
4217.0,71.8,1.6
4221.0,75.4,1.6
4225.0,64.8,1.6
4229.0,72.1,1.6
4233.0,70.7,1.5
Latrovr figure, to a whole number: 6730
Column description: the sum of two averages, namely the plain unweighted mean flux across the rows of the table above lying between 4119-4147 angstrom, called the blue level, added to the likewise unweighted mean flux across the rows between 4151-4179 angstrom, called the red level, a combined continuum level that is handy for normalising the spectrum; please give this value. 142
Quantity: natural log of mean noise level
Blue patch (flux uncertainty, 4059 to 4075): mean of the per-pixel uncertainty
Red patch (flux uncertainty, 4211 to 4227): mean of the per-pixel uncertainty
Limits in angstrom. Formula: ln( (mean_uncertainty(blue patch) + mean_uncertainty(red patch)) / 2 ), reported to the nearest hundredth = 0.53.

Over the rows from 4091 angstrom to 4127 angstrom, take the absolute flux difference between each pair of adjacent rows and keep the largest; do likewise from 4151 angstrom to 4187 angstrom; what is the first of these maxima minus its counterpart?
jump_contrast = 12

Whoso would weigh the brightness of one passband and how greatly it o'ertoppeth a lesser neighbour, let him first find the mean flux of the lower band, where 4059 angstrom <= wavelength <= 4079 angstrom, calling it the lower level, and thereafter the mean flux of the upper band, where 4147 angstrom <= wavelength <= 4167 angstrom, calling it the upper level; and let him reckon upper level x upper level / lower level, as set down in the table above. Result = 73.4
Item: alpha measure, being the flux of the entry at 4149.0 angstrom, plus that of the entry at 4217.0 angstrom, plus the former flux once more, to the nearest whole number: 216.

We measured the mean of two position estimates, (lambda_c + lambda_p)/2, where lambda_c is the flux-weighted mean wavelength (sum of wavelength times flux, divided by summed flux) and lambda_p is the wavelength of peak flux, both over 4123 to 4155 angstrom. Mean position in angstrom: 4138.0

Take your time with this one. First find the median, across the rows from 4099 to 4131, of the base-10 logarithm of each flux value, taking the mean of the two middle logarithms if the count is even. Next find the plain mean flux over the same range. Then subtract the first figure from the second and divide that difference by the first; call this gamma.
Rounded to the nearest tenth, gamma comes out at 33.8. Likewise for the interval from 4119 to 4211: 37.2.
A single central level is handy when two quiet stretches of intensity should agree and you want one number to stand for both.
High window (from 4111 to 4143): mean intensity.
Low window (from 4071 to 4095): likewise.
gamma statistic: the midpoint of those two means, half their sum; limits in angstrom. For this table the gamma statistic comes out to 69.9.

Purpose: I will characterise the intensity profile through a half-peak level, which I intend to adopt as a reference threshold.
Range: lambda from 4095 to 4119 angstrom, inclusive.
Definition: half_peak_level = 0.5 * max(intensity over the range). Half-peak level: 36.4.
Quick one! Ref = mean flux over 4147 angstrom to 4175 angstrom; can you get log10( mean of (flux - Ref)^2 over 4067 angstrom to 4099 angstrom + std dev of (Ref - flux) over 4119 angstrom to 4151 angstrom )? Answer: 1.4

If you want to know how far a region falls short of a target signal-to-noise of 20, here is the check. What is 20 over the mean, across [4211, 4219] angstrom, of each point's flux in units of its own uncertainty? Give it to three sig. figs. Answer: 0.447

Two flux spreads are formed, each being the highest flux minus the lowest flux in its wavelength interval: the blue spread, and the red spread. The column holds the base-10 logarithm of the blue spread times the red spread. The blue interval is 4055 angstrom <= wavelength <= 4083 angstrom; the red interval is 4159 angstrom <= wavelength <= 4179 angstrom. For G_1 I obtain 1.8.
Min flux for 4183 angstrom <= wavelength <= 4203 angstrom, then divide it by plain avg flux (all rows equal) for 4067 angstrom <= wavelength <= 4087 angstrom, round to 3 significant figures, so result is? 1.00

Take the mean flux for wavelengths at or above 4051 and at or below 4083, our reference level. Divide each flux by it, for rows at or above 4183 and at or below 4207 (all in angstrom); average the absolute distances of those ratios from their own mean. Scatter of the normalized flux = 0.016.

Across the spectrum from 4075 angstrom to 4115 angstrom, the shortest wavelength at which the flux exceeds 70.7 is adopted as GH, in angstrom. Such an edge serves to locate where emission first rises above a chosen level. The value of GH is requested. 4081.0 angstrom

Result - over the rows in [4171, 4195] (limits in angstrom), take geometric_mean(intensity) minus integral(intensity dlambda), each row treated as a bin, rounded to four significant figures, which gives -1603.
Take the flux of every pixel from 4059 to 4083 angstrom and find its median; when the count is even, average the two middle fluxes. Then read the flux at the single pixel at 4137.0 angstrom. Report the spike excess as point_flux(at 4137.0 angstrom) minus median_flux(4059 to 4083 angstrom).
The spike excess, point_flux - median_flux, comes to 3.7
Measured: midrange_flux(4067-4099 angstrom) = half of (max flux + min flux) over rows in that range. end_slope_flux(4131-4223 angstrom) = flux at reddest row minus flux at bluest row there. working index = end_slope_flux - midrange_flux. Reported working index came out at -58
